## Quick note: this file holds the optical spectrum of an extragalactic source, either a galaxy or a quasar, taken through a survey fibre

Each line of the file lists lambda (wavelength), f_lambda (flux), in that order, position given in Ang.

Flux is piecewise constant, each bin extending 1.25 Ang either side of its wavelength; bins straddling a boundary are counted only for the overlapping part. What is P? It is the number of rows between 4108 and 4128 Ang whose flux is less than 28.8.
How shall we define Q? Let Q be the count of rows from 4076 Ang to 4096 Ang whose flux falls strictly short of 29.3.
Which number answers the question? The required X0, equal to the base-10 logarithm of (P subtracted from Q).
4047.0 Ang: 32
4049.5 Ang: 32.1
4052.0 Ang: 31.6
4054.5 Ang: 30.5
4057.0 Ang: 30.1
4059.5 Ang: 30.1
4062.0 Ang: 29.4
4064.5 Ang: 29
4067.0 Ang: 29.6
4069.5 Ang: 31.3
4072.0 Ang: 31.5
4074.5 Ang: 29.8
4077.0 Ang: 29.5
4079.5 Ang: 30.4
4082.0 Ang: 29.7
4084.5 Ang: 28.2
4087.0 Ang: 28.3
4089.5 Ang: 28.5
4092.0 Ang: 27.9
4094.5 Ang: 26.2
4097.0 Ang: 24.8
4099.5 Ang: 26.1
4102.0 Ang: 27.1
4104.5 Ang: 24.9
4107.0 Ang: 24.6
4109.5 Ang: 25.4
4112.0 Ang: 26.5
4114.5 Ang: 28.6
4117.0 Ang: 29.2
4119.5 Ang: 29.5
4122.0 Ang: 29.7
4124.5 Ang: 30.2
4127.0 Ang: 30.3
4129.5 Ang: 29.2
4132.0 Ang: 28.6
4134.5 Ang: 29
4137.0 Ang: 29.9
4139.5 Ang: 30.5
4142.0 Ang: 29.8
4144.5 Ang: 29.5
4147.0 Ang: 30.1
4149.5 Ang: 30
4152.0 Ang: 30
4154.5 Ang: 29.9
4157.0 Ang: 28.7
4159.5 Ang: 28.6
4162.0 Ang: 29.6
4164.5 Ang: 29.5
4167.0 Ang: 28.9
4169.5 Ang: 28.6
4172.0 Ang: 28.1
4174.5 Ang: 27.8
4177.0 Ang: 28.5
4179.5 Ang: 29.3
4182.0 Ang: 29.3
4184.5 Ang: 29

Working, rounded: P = 3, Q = 5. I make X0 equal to 0.30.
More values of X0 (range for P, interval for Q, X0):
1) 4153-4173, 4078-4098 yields 0.30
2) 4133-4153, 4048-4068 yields 0.00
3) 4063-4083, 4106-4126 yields 0.70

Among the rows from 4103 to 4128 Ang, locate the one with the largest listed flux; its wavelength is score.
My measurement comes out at 4127.0 Ang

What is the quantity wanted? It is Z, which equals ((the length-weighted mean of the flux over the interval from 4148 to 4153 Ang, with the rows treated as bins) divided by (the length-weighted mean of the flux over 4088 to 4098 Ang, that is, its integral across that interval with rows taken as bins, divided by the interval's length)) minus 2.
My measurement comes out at -0.89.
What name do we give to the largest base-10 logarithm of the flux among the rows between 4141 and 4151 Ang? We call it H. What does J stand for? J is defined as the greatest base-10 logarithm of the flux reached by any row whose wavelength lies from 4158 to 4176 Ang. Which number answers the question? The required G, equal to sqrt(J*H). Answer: 1.47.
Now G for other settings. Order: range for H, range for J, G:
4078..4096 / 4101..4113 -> 1.46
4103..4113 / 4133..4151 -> 1.45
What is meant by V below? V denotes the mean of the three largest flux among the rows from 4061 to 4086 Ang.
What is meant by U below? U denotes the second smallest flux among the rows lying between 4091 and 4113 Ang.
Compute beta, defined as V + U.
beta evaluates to 56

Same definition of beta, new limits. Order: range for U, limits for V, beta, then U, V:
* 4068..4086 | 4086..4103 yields 58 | 29.5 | 28.2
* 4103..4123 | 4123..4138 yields 55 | 24.9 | 30.1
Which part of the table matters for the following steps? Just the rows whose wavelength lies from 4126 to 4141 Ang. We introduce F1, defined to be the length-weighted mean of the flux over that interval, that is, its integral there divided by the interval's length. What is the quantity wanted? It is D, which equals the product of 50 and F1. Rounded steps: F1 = 29.6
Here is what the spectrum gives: 1479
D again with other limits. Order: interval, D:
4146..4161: 1477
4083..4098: 1370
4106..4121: 1369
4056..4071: 1497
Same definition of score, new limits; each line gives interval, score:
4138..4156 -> 4139.5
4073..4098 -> 4079.5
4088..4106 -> 4089.5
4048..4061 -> 4049.5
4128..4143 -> 4139.5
